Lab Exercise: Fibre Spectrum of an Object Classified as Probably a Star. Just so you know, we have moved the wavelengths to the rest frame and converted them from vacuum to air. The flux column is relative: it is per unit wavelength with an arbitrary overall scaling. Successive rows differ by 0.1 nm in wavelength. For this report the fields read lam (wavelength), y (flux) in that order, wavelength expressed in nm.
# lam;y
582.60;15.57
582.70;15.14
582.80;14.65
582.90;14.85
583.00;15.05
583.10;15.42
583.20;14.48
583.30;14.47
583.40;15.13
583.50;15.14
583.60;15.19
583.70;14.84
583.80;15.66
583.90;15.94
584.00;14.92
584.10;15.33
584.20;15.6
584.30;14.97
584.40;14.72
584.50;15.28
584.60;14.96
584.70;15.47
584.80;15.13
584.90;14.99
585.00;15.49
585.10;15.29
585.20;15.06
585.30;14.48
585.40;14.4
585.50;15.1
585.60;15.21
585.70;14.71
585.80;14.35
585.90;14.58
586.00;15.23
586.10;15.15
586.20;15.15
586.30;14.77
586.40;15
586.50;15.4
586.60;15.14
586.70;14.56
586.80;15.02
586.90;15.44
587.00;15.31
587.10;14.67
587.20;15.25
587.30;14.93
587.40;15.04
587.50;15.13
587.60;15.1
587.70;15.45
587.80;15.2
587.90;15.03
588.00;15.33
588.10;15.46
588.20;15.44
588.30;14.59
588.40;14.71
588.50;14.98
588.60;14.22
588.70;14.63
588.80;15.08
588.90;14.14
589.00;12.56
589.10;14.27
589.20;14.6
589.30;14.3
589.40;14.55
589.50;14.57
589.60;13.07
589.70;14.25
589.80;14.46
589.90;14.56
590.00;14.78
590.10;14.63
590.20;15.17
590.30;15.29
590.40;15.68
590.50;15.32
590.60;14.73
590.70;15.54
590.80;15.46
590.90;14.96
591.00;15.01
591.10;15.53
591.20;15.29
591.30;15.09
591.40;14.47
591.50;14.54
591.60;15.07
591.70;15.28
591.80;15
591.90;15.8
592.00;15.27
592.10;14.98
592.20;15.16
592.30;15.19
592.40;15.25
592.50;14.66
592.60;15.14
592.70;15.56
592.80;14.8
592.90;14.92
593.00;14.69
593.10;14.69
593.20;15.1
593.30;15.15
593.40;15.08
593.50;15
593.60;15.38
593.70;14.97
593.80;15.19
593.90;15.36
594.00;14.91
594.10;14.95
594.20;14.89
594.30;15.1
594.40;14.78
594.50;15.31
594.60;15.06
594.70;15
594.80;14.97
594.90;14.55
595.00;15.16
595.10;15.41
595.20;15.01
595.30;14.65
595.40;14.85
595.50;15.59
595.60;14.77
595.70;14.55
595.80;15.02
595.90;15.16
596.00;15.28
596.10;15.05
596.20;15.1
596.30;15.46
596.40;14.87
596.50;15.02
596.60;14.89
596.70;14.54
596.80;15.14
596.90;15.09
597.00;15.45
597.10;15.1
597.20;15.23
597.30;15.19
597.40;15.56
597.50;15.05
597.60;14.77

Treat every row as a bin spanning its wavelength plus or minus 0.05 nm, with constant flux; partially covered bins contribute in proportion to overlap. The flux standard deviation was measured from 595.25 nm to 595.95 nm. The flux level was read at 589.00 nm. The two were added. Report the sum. 12.9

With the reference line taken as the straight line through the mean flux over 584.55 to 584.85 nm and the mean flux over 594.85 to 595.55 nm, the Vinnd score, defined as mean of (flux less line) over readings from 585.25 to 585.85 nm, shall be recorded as -0.47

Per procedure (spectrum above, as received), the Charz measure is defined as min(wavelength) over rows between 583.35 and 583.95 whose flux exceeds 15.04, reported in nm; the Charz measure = 583.40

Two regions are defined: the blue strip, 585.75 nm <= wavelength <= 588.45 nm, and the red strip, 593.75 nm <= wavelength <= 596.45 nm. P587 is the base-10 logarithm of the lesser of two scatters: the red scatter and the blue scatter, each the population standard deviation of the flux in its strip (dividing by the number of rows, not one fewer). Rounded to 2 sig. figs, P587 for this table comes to -0.59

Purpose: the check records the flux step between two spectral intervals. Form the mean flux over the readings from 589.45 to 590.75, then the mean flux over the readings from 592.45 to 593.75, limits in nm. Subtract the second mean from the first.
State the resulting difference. -0.24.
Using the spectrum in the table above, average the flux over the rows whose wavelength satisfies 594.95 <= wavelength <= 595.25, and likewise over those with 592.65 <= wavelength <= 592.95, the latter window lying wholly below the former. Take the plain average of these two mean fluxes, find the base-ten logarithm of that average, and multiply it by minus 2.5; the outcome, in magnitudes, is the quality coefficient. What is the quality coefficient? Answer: -2.95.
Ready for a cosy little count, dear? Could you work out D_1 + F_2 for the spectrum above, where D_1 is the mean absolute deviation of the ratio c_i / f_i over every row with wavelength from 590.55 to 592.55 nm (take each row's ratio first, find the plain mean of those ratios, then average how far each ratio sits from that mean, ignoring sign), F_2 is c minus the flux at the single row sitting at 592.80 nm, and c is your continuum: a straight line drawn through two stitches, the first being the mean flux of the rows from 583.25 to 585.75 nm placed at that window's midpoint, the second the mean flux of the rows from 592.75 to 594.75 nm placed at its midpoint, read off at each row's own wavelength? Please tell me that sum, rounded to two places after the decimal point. 0.24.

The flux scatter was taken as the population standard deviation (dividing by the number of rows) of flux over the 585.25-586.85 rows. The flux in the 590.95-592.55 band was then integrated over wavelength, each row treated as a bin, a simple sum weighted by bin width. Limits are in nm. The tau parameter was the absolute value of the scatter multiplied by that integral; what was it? 7.9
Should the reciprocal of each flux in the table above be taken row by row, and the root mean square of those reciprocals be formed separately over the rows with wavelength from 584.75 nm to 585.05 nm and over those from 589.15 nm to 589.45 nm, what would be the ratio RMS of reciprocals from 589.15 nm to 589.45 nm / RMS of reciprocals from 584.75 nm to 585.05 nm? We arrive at 1.050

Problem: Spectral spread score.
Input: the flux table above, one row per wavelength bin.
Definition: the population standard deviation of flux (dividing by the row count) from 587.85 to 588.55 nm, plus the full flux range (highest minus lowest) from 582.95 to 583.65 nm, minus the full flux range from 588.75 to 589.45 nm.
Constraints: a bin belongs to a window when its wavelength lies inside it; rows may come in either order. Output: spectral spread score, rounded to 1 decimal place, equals -1.2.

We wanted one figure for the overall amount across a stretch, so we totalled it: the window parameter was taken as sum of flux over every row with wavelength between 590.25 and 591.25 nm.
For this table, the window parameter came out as 153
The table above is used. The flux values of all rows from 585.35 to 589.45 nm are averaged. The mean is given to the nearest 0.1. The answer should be 14.9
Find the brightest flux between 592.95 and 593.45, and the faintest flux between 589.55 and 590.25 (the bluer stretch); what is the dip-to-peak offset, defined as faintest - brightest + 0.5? -1.6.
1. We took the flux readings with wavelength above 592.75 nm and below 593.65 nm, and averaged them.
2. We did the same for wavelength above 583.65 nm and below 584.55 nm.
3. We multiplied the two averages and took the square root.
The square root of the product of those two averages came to 15.1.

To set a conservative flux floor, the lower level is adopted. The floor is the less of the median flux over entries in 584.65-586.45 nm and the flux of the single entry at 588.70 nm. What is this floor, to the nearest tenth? 14.6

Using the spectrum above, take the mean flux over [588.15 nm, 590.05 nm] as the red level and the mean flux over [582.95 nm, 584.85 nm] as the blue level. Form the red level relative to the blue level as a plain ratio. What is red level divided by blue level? 0.95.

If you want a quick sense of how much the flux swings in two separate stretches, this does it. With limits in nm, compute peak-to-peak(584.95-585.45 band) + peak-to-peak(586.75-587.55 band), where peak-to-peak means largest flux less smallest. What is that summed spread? 1.86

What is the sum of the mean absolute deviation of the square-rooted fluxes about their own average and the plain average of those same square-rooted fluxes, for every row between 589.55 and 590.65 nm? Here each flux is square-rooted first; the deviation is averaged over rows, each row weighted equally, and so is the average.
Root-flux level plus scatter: 3.90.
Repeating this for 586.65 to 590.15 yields 3.89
